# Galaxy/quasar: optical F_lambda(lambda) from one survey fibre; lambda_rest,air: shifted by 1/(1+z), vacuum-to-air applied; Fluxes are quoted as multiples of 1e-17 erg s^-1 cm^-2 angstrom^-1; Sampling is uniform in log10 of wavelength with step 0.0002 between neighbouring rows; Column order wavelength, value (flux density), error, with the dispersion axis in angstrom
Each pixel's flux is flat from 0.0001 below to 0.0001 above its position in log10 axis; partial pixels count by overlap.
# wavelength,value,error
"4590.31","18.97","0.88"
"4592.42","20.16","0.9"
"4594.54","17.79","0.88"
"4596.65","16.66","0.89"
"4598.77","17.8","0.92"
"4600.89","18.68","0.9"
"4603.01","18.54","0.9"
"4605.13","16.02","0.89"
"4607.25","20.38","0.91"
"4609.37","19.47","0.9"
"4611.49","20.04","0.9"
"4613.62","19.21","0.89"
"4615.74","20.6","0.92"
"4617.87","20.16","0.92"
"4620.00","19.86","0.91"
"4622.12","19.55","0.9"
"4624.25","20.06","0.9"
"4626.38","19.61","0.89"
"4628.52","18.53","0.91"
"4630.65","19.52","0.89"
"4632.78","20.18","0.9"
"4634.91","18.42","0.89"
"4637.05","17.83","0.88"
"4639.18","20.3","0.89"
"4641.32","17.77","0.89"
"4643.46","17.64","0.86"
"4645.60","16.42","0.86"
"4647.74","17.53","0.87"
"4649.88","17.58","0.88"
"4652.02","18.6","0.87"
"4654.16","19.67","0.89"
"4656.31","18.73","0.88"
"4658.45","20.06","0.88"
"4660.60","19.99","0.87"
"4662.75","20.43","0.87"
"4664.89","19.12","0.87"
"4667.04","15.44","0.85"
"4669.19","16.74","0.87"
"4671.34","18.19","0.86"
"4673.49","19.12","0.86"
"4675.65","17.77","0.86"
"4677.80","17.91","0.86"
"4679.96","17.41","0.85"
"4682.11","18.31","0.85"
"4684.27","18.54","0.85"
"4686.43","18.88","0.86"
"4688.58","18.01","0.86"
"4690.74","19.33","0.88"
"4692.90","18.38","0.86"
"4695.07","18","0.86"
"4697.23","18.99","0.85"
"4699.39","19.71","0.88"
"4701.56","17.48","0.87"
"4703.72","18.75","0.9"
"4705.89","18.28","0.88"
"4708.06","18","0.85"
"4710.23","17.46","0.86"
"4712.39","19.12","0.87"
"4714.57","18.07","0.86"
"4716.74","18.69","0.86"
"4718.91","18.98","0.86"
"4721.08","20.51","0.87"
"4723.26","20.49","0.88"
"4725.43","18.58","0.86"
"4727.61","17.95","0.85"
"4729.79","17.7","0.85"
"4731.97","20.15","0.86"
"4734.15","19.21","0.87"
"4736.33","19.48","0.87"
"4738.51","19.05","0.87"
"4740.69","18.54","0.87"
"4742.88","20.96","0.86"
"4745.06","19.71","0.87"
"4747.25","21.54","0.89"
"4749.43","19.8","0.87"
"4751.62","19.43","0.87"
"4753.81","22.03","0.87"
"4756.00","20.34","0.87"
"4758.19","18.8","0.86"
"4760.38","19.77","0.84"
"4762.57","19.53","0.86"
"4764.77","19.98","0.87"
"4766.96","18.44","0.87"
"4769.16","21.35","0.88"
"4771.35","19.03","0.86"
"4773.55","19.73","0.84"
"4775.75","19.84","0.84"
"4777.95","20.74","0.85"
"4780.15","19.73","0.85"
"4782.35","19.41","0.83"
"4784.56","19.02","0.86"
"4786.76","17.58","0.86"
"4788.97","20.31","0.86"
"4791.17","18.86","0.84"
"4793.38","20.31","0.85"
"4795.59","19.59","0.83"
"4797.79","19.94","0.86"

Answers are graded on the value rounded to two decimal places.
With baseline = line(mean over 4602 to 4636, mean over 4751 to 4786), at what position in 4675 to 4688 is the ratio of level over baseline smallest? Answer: 4679.96 angstrom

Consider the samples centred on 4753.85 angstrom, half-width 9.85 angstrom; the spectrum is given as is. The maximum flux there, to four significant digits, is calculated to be 22.03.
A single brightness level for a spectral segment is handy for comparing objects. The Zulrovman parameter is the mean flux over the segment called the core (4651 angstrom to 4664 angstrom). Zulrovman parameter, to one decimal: 19.6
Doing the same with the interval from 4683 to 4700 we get 18.7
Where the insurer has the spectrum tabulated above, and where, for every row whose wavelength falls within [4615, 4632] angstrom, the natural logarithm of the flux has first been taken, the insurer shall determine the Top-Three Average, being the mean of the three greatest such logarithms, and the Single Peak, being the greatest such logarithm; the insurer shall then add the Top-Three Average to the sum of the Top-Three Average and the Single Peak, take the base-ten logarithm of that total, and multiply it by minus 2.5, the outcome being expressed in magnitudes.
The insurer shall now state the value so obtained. -2.39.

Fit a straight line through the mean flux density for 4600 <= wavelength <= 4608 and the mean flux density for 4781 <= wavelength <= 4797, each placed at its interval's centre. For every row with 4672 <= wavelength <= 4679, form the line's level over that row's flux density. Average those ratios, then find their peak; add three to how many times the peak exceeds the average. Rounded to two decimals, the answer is 4.03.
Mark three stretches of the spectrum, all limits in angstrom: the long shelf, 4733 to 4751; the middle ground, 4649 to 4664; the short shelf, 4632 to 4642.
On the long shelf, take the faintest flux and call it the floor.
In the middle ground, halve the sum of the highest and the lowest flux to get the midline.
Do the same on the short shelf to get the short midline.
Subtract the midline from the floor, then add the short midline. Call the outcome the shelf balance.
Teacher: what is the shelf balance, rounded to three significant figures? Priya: 18.6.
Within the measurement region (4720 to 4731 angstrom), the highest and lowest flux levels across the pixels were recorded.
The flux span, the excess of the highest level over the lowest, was 2.8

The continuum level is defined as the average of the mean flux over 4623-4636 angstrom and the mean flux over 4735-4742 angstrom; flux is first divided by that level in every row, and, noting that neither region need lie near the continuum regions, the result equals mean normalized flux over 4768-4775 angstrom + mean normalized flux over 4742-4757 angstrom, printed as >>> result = 2.11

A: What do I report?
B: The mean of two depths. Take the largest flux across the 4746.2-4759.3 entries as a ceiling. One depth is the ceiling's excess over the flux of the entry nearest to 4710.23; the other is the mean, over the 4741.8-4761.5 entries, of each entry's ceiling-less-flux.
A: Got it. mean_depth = 3.17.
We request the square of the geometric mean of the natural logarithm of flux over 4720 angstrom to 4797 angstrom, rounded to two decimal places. 8.86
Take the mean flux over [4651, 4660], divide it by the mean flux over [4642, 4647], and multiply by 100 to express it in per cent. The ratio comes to 113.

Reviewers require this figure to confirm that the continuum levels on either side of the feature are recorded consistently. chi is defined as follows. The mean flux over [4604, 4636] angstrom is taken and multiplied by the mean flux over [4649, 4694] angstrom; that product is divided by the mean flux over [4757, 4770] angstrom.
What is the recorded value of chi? 18.3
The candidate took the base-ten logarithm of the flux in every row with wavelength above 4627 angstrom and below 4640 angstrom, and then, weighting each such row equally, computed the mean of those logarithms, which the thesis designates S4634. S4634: 1.28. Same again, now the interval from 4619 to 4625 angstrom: 1.30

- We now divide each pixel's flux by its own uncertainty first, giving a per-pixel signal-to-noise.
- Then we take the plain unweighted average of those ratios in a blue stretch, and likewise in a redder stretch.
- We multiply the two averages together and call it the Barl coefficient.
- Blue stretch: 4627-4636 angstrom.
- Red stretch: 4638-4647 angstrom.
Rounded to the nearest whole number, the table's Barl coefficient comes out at 440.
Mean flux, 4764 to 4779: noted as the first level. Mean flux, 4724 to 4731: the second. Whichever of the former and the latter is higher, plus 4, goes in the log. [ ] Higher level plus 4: 23.87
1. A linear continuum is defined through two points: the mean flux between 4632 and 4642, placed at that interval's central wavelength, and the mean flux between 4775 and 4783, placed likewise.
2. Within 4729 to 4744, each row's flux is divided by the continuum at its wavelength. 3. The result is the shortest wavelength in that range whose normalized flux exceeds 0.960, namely 4731.97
